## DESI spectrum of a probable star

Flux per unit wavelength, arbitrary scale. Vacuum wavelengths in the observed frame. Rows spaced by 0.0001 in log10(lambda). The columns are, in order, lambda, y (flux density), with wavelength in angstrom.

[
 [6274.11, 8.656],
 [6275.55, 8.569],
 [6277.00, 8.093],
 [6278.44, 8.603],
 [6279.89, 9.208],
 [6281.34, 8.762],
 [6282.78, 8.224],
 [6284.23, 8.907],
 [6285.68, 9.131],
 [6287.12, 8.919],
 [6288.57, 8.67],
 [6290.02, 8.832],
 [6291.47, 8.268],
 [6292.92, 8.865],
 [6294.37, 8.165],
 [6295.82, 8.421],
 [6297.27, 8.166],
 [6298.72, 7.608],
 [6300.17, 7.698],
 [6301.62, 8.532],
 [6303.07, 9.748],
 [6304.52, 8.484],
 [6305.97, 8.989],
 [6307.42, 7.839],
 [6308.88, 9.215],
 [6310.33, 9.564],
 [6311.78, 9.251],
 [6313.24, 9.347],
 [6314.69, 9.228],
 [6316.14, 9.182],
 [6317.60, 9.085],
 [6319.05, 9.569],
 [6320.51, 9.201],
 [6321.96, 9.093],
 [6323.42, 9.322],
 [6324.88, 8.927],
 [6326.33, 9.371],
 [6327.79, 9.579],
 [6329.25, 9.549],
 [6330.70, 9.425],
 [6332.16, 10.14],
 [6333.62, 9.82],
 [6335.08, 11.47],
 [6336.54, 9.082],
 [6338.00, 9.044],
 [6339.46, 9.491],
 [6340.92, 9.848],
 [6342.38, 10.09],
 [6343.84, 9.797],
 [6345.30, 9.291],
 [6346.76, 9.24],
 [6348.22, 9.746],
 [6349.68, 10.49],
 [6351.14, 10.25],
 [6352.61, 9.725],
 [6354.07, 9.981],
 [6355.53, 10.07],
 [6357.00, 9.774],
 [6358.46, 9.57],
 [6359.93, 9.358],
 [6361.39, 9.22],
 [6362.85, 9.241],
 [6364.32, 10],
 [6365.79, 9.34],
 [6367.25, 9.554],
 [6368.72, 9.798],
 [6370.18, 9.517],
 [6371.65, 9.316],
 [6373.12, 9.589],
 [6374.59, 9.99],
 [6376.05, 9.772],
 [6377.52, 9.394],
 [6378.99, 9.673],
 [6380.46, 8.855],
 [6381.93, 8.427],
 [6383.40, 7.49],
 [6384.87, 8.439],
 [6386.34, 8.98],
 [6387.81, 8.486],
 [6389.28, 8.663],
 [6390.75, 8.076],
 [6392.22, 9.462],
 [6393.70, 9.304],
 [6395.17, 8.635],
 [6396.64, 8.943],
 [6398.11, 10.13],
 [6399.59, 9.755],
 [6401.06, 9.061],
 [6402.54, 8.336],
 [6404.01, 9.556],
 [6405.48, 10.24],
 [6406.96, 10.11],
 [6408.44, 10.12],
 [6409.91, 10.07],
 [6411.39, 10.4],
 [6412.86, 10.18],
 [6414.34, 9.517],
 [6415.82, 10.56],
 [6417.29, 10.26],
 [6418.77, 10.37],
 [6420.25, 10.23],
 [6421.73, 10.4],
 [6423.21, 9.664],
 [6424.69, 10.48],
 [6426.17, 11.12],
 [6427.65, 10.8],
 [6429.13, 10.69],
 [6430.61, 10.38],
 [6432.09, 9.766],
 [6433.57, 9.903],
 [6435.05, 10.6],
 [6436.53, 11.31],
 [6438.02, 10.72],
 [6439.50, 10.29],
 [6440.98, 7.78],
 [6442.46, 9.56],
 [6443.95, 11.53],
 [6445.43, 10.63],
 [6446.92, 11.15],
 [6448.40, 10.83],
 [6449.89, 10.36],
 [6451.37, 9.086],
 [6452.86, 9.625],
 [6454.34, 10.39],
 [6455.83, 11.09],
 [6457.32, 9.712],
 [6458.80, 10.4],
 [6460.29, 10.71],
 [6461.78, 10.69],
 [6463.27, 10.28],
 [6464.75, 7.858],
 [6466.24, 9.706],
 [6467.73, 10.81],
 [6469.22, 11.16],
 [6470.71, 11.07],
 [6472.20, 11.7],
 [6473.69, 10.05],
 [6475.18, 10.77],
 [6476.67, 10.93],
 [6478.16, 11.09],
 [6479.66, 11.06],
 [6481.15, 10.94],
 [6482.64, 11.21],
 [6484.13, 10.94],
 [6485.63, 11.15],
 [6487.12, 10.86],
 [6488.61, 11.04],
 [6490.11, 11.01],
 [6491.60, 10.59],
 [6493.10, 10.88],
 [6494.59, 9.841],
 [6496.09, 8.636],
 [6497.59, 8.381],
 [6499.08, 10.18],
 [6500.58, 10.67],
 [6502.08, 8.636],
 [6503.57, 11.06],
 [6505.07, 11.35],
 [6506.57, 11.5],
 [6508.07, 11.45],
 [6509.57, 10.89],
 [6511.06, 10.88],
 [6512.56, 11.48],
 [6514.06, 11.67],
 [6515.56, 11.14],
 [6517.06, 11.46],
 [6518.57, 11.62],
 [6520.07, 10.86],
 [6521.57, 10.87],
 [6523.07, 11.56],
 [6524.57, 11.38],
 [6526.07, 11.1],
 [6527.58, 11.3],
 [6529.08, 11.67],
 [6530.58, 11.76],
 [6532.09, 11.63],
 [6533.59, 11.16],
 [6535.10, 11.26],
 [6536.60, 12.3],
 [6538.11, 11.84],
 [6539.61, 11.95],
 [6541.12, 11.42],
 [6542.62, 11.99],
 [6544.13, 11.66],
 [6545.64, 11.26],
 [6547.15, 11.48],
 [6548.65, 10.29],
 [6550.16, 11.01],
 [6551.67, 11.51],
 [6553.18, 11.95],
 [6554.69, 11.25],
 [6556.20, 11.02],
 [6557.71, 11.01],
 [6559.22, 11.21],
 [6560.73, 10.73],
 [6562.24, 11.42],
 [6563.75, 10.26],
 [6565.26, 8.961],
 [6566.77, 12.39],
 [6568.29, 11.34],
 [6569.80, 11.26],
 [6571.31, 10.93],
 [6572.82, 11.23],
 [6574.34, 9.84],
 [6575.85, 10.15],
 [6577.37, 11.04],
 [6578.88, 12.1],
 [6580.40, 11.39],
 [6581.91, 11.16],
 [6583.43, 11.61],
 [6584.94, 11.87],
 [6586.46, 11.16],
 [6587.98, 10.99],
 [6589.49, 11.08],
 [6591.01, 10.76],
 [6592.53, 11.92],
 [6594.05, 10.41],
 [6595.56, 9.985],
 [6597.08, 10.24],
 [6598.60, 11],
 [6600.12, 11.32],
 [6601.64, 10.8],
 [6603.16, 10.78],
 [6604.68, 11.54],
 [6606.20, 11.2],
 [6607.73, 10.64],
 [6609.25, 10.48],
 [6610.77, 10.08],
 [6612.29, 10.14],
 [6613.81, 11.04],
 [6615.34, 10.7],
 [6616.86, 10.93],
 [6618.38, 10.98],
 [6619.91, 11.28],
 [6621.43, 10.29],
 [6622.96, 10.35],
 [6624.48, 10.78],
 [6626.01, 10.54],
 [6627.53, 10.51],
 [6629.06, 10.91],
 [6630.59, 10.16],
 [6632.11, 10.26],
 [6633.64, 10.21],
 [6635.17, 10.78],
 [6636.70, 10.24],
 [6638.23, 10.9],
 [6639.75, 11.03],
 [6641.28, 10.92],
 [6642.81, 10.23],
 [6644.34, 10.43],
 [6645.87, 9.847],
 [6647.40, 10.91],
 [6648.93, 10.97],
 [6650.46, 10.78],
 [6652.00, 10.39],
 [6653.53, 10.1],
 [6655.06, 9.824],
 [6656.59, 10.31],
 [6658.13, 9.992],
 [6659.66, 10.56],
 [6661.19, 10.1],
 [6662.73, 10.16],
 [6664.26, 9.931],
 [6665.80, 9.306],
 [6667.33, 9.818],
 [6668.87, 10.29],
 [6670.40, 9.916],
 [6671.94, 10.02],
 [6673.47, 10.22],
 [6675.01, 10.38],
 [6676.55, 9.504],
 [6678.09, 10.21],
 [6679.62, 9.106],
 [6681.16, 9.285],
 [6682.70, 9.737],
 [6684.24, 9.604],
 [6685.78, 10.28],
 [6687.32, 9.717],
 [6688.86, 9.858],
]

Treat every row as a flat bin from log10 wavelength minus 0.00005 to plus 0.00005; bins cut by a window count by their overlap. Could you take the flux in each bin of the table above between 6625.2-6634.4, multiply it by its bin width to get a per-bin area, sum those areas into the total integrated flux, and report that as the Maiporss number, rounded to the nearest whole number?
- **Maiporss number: 96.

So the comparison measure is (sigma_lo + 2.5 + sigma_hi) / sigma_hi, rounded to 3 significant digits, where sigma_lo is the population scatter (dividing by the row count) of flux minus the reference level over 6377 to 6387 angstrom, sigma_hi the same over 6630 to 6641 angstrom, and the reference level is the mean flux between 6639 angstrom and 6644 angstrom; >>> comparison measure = 10.1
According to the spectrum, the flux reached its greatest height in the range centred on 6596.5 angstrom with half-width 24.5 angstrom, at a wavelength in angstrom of 6578.88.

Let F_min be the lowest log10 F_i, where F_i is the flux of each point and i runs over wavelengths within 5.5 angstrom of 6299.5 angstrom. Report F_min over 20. 0.0441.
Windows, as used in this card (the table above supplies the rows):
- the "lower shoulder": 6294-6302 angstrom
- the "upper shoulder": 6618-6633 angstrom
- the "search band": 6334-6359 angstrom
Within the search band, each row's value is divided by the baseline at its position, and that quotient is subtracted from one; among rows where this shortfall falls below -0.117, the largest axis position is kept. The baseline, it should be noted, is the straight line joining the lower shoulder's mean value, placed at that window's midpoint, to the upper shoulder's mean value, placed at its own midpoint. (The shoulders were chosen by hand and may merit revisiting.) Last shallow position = 6358.46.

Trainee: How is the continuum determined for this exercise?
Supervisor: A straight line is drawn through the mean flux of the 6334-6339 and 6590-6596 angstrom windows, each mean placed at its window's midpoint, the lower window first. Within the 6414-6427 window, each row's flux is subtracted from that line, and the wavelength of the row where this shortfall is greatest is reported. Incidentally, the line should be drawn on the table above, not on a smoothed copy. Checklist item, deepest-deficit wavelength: 6414.34 angstrom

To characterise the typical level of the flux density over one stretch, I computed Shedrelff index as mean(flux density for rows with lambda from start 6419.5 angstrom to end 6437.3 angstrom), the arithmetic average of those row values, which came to 10.4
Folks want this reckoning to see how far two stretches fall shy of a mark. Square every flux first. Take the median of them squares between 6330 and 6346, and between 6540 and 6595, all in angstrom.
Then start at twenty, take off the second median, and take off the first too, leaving -202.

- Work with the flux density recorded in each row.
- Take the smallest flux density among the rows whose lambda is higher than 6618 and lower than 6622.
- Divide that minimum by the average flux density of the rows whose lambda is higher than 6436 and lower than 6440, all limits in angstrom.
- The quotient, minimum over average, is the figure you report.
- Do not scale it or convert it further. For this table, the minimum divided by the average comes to 0.96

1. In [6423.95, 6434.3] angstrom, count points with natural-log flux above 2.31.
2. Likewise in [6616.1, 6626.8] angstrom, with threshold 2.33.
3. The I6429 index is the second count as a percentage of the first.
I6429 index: 140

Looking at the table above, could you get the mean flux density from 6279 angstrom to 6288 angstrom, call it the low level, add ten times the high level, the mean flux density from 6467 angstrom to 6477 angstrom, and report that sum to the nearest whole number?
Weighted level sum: 118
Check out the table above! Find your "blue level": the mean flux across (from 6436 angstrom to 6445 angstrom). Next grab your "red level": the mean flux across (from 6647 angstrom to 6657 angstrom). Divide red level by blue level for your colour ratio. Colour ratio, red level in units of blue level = 1.03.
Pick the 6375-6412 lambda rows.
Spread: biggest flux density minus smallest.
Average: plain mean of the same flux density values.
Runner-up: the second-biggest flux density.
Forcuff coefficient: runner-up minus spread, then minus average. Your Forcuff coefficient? -1.9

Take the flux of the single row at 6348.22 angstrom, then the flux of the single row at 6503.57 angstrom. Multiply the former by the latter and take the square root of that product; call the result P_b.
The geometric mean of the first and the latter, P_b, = 10.4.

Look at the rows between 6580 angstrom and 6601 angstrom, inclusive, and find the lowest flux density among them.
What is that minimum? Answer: 9.985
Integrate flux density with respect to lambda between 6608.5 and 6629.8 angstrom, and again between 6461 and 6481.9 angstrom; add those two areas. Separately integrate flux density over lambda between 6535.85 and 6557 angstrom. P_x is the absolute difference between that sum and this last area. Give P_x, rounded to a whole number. 205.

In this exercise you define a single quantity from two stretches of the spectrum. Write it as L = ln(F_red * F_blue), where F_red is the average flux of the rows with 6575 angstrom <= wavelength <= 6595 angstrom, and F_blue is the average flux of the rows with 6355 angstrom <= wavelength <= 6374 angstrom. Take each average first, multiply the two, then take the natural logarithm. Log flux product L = 4.67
